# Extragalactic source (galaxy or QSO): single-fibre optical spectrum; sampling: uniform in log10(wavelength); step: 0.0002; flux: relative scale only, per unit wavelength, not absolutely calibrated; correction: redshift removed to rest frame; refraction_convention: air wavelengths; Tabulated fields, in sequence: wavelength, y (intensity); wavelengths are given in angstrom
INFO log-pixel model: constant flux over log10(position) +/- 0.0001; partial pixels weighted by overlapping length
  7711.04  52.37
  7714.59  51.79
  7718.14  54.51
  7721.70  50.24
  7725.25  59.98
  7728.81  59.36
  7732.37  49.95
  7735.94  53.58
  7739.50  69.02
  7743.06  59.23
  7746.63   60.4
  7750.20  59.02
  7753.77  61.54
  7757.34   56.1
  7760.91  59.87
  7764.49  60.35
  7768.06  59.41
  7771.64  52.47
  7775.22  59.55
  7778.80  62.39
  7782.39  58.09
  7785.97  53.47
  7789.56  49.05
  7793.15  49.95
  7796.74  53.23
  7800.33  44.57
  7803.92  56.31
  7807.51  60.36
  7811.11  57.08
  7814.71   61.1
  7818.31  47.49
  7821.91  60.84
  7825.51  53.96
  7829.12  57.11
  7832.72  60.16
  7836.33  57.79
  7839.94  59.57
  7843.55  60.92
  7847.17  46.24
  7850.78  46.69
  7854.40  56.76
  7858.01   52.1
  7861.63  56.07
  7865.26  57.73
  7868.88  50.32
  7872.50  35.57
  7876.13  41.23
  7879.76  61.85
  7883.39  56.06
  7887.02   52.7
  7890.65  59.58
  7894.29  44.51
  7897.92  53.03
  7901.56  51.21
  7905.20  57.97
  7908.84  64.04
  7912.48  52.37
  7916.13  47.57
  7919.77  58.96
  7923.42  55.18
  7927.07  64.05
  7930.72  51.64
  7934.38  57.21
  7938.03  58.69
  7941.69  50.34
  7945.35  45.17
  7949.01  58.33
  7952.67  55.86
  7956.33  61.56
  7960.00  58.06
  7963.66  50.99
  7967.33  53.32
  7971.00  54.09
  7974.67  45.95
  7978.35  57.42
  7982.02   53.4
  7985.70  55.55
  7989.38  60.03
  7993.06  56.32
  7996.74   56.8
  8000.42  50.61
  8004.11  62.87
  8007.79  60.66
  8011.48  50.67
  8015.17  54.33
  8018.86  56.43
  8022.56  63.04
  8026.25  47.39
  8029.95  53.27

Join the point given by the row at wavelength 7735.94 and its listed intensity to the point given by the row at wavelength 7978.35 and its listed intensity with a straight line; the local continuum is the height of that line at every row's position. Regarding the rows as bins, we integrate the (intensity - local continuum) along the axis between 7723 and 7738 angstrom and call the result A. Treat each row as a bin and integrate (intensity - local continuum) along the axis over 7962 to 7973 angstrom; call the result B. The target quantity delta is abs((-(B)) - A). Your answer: 15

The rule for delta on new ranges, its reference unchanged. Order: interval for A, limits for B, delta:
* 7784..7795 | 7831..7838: 11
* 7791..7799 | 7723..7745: 78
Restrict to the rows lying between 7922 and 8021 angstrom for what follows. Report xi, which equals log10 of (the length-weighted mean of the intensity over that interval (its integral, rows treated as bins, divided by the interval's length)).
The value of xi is 1.74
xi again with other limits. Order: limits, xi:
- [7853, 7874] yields 1.71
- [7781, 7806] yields 1.72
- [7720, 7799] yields 1.76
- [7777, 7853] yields 1.74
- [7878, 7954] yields 1.74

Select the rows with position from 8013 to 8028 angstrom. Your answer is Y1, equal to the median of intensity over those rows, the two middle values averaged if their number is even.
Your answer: 55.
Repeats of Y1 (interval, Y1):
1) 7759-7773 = 60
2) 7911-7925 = 54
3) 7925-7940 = 58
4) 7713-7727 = 53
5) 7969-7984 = 54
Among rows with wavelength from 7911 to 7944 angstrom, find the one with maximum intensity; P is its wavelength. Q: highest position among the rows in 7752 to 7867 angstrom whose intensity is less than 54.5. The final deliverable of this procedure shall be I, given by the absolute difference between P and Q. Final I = 69.1 angstrom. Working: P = 7927.07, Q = 7858.01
